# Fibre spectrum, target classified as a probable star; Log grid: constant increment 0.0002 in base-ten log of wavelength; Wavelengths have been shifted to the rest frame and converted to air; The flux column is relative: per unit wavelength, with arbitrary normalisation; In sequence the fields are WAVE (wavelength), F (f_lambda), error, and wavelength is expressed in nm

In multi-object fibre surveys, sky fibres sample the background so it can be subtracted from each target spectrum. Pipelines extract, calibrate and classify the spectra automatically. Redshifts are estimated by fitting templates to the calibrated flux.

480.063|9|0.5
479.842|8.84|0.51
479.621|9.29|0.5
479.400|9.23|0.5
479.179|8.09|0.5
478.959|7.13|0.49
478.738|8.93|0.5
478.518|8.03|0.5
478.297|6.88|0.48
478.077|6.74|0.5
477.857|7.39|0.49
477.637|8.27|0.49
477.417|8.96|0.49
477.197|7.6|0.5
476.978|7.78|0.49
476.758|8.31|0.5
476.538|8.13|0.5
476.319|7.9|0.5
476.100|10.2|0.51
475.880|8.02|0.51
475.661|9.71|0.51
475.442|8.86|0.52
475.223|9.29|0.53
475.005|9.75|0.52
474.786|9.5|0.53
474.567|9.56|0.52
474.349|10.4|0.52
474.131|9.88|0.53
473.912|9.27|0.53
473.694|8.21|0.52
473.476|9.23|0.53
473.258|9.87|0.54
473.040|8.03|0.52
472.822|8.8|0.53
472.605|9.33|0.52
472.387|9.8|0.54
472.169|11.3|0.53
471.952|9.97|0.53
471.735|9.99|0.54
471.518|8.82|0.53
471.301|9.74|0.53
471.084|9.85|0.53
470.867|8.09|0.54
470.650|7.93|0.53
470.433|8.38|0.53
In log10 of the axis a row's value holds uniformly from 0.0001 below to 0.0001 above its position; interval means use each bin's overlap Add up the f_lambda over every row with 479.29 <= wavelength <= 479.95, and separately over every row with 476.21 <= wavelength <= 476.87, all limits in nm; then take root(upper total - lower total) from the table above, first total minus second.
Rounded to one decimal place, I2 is 1.7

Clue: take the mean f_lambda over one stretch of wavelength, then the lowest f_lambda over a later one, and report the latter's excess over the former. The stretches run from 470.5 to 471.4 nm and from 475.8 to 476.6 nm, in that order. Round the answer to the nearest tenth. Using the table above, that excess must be -1.0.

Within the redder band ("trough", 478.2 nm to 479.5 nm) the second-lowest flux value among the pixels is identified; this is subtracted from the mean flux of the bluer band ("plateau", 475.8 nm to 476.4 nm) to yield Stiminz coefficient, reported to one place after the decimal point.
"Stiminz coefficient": 1.6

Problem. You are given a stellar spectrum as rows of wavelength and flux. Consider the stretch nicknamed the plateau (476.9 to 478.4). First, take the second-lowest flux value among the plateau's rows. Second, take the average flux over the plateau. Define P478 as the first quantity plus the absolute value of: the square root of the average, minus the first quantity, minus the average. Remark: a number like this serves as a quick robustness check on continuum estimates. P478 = 18.7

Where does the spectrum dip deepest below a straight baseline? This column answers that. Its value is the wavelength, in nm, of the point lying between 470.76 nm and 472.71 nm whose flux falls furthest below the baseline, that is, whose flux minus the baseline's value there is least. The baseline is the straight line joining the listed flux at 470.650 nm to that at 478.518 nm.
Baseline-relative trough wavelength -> 470.867 nm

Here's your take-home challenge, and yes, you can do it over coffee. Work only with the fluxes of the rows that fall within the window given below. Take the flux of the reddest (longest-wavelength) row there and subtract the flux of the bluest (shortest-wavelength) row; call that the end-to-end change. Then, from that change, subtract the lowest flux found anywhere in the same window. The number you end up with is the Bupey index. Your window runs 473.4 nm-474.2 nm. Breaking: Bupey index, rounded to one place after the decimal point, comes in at -7.6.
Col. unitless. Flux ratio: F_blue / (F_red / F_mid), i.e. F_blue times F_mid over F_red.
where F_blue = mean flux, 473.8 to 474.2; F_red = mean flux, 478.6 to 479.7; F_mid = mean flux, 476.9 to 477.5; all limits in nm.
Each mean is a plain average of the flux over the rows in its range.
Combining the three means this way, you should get 9.1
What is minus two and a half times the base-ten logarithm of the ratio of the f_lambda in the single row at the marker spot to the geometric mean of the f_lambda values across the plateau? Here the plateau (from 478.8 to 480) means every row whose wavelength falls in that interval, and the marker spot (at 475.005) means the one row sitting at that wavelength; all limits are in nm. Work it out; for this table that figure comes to -0.15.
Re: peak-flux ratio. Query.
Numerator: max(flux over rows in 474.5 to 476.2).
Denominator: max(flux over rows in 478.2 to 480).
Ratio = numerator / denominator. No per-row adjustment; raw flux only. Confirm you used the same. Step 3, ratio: 1.10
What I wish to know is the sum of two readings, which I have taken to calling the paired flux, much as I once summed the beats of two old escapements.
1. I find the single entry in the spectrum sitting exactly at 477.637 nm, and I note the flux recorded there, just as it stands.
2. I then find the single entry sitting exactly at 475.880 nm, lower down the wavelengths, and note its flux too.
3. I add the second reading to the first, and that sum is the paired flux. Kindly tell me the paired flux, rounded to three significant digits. 16.3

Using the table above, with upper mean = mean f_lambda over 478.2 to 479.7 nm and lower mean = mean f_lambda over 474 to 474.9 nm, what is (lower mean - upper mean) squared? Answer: 2.6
